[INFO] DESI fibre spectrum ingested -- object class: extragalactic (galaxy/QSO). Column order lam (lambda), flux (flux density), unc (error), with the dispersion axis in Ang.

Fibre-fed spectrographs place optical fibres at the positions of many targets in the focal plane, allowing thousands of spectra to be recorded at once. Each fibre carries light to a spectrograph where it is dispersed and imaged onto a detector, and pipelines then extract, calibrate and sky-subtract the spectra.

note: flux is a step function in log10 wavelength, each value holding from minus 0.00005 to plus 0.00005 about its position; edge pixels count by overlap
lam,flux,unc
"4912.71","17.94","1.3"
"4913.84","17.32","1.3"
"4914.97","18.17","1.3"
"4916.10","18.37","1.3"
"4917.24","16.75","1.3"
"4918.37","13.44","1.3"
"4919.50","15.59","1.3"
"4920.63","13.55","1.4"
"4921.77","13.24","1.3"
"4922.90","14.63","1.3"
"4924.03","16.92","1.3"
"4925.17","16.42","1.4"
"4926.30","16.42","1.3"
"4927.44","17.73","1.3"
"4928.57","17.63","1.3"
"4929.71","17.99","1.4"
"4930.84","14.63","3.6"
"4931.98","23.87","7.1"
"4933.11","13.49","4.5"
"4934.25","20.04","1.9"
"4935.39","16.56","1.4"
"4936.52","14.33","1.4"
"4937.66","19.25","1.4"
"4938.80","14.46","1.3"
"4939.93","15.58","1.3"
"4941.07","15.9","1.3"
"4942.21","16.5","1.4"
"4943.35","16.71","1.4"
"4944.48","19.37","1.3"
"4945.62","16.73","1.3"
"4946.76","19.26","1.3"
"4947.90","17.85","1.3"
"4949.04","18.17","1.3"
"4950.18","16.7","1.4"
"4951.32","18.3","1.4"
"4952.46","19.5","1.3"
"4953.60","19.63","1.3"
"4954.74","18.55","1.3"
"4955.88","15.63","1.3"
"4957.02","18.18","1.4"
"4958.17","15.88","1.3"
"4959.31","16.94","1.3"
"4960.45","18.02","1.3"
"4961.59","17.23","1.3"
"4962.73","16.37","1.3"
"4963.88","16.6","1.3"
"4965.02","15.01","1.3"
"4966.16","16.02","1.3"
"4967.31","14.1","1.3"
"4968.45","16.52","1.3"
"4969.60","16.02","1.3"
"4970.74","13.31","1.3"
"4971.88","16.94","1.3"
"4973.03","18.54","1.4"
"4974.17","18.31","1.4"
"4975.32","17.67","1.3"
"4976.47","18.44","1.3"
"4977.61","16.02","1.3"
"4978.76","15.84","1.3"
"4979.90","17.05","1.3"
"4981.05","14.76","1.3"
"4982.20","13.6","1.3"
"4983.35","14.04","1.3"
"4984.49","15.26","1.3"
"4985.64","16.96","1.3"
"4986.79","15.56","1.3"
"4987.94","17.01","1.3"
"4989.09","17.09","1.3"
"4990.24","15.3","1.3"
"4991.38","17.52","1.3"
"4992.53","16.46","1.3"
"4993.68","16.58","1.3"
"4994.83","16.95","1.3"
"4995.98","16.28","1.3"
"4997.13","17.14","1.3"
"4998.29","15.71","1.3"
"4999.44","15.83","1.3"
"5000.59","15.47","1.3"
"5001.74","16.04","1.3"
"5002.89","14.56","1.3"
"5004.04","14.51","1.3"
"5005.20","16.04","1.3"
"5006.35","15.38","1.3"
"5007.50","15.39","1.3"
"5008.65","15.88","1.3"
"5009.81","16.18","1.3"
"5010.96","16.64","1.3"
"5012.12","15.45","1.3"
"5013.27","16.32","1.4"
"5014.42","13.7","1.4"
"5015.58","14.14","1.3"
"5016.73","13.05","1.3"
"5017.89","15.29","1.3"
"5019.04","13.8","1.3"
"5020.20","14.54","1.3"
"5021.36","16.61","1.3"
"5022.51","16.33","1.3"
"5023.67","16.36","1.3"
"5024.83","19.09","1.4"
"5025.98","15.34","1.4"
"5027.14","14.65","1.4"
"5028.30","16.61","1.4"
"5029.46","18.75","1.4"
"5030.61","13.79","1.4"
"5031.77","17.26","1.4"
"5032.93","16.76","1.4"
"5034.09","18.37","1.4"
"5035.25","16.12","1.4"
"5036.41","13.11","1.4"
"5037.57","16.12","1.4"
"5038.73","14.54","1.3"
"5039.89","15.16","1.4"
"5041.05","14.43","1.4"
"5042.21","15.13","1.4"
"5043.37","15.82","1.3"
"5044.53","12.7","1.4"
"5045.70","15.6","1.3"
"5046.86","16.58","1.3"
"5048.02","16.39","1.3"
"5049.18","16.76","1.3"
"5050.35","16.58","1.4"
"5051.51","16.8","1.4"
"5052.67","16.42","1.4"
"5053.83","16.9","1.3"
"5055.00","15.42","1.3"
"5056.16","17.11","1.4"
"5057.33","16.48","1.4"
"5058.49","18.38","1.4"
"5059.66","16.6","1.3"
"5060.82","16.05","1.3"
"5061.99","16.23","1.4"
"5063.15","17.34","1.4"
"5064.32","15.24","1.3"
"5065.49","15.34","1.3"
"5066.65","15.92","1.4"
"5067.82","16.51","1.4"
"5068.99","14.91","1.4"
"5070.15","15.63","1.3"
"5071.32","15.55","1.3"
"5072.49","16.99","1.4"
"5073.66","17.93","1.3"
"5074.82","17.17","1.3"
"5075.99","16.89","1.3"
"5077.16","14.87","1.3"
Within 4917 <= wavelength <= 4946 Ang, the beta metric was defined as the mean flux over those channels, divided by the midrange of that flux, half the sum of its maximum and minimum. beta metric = 0.89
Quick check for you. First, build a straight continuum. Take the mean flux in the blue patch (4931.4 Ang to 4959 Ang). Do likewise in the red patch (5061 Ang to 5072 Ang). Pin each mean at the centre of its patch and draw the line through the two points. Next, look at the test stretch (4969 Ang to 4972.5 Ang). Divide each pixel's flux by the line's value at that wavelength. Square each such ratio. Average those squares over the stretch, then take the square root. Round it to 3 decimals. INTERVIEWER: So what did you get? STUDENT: 0.903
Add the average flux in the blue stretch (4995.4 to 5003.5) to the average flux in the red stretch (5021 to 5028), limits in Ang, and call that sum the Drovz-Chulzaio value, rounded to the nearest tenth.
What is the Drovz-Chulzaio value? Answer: 32.3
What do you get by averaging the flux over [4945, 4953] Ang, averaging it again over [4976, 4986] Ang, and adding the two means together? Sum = 33.8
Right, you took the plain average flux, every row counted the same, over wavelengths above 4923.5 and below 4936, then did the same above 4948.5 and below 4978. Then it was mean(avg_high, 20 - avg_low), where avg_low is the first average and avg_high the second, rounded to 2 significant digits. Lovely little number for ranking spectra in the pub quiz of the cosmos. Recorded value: 9.8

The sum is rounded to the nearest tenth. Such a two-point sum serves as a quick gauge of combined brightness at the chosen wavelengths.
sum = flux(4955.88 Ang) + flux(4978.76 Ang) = 31.5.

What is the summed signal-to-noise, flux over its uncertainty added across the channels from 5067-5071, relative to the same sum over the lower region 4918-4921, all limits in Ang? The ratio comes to 1.08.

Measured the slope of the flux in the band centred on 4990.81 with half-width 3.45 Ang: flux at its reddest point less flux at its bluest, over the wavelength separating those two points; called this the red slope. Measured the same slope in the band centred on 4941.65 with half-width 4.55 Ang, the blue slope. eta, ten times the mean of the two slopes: -2.0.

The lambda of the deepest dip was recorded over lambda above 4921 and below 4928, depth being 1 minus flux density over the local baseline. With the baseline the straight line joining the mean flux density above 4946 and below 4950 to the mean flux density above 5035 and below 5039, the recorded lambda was 4921.77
